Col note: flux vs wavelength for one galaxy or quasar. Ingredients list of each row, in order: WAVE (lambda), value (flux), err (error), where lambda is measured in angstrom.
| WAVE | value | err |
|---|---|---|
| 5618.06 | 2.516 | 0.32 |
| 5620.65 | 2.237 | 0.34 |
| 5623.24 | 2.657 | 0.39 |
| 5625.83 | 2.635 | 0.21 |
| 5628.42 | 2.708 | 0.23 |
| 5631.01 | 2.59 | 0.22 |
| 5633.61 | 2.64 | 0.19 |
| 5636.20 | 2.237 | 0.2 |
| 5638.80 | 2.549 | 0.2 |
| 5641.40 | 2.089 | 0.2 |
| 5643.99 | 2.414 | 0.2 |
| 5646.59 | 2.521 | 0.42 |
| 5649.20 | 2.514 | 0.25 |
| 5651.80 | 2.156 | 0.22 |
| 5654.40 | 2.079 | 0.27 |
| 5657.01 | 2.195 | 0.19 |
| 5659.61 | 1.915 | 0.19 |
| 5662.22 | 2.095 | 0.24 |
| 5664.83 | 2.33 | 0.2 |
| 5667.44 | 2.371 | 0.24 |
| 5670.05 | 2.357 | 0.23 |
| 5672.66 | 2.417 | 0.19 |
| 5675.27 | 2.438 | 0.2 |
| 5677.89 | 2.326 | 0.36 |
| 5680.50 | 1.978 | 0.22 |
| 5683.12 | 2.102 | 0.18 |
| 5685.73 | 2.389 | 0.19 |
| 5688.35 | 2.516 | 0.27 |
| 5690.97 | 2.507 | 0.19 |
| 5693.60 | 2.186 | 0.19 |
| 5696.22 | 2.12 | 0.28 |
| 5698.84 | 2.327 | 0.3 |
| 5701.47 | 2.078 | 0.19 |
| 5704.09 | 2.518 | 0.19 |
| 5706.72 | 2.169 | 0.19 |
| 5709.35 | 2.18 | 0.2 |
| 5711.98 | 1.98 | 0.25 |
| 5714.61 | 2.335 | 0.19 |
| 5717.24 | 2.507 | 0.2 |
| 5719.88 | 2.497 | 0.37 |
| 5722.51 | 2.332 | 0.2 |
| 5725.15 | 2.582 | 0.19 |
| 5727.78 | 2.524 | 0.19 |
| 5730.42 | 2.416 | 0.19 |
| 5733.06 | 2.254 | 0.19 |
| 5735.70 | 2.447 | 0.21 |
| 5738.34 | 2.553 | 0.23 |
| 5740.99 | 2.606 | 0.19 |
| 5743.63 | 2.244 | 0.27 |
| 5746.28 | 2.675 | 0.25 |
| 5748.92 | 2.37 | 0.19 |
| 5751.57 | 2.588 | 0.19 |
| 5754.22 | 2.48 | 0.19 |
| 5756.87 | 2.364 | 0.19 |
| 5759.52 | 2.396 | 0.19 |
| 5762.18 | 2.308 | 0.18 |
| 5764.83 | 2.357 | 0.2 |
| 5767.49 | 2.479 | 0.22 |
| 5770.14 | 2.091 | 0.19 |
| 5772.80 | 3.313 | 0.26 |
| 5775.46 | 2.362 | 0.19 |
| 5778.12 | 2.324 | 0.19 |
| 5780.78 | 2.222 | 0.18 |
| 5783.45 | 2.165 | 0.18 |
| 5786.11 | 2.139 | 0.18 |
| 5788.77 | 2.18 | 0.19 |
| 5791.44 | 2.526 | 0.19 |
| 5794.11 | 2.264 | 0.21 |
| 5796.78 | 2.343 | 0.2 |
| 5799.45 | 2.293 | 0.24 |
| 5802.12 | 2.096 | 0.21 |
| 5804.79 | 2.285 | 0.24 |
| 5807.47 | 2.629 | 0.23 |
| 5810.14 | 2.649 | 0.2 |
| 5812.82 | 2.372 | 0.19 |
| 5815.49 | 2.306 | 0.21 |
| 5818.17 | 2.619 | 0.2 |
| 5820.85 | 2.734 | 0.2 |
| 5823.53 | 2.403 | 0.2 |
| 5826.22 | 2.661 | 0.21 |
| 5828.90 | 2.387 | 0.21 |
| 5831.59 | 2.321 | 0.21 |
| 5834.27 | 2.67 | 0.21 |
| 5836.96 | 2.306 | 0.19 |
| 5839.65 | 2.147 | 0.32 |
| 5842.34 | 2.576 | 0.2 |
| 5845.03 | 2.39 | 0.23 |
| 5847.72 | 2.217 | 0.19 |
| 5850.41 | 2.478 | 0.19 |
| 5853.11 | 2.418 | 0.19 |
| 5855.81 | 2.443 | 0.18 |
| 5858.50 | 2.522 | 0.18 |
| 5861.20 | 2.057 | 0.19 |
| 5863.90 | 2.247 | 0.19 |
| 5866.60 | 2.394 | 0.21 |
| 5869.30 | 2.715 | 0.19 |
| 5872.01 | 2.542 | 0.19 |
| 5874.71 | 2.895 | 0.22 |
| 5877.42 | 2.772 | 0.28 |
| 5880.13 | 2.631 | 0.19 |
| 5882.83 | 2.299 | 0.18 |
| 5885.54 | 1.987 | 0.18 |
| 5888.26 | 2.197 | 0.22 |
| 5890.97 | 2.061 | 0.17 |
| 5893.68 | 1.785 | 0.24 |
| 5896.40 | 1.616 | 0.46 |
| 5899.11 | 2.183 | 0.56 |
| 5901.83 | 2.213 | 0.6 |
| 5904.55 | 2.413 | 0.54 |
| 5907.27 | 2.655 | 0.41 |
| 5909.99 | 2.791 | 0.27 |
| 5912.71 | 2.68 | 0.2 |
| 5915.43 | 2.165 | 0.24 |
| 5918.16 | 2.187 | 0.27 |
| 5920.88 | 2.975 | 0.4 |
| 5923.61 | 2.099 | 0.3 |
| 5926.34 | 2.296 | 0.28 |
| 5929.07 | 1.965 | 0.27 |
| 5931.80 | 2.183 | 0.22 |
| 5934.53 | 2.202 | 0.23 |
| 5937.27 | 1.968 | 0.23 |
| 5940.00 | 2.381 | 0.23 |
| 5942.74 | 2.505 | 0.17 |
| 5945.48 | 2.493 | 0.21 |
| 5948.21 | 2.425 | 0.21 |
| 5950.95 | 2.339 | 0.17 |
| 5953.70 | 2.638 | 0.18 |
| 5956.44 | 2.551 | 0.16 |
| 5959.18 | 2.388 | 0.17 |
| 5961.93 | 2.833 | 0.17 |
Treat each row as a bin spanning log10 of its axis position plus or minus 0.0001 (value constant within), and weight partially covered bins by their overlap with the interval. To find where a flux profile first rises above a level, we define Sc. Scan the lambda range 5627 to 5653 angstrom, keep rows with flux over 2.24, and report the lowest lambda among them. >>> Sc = 5628.42 angstrom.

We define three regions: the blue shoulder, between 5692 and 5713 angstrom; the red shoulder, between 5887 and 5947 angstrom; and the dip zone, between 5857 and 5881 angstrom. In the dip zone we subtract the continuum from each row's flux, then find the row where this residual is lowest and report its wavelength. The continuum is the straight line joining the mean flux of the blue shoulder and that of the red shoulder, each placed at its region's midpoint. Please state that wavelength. 5861.20 angstrom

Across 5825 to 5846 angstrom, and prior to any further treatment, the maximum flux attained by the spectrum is 2.67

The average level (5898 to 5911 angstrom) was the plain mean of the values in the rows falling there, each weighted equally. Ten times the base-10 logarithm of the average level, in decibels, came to 3.89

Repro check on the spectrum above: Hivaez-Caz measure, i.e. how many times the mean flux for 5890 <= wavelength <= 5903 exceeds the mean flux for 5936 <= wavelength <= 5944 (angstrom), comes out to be 0.86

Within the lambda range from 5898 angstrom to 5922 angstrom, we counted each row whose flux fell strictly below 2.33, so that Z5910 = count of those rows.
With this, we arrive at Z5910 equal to 4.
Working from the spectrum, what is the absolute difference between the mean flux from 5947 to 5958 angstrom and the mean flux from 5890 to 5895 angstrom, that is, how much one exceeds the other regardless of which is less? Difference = 0.57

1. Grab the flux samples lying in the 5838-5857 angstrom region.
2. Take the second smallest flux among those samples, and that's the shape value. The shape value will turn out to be 2.217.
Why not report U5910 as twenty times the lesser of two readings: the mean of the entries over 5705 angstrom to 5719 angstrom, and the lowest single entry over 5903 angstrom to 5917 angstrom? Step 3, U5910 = 43.3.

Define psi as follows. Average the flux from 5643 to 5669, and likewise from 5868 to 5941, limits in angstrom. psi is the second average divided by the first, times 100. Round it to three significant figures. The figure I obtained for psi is 103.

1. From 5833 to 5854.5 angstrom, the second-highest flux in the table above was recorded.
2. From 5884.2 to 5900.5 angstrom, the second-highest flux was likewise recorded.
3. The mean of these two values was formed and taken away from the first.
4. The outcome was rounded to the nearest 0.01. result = 0.20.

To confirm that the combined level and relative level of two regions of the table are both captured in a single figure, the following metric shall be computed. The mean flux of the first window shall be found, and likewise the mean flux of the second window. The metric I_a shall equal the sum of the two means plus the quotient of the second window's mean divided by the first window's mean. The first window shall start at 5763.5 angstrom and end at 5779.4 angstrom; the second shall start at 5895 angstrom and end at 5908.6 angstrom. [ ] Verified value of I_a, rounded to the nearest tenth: 5.6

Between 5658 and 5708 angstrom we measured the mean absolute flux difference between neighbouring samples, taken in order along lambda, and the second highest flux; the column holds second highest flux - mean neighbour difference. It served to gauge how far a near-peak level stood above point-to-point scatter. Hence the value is 2.34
